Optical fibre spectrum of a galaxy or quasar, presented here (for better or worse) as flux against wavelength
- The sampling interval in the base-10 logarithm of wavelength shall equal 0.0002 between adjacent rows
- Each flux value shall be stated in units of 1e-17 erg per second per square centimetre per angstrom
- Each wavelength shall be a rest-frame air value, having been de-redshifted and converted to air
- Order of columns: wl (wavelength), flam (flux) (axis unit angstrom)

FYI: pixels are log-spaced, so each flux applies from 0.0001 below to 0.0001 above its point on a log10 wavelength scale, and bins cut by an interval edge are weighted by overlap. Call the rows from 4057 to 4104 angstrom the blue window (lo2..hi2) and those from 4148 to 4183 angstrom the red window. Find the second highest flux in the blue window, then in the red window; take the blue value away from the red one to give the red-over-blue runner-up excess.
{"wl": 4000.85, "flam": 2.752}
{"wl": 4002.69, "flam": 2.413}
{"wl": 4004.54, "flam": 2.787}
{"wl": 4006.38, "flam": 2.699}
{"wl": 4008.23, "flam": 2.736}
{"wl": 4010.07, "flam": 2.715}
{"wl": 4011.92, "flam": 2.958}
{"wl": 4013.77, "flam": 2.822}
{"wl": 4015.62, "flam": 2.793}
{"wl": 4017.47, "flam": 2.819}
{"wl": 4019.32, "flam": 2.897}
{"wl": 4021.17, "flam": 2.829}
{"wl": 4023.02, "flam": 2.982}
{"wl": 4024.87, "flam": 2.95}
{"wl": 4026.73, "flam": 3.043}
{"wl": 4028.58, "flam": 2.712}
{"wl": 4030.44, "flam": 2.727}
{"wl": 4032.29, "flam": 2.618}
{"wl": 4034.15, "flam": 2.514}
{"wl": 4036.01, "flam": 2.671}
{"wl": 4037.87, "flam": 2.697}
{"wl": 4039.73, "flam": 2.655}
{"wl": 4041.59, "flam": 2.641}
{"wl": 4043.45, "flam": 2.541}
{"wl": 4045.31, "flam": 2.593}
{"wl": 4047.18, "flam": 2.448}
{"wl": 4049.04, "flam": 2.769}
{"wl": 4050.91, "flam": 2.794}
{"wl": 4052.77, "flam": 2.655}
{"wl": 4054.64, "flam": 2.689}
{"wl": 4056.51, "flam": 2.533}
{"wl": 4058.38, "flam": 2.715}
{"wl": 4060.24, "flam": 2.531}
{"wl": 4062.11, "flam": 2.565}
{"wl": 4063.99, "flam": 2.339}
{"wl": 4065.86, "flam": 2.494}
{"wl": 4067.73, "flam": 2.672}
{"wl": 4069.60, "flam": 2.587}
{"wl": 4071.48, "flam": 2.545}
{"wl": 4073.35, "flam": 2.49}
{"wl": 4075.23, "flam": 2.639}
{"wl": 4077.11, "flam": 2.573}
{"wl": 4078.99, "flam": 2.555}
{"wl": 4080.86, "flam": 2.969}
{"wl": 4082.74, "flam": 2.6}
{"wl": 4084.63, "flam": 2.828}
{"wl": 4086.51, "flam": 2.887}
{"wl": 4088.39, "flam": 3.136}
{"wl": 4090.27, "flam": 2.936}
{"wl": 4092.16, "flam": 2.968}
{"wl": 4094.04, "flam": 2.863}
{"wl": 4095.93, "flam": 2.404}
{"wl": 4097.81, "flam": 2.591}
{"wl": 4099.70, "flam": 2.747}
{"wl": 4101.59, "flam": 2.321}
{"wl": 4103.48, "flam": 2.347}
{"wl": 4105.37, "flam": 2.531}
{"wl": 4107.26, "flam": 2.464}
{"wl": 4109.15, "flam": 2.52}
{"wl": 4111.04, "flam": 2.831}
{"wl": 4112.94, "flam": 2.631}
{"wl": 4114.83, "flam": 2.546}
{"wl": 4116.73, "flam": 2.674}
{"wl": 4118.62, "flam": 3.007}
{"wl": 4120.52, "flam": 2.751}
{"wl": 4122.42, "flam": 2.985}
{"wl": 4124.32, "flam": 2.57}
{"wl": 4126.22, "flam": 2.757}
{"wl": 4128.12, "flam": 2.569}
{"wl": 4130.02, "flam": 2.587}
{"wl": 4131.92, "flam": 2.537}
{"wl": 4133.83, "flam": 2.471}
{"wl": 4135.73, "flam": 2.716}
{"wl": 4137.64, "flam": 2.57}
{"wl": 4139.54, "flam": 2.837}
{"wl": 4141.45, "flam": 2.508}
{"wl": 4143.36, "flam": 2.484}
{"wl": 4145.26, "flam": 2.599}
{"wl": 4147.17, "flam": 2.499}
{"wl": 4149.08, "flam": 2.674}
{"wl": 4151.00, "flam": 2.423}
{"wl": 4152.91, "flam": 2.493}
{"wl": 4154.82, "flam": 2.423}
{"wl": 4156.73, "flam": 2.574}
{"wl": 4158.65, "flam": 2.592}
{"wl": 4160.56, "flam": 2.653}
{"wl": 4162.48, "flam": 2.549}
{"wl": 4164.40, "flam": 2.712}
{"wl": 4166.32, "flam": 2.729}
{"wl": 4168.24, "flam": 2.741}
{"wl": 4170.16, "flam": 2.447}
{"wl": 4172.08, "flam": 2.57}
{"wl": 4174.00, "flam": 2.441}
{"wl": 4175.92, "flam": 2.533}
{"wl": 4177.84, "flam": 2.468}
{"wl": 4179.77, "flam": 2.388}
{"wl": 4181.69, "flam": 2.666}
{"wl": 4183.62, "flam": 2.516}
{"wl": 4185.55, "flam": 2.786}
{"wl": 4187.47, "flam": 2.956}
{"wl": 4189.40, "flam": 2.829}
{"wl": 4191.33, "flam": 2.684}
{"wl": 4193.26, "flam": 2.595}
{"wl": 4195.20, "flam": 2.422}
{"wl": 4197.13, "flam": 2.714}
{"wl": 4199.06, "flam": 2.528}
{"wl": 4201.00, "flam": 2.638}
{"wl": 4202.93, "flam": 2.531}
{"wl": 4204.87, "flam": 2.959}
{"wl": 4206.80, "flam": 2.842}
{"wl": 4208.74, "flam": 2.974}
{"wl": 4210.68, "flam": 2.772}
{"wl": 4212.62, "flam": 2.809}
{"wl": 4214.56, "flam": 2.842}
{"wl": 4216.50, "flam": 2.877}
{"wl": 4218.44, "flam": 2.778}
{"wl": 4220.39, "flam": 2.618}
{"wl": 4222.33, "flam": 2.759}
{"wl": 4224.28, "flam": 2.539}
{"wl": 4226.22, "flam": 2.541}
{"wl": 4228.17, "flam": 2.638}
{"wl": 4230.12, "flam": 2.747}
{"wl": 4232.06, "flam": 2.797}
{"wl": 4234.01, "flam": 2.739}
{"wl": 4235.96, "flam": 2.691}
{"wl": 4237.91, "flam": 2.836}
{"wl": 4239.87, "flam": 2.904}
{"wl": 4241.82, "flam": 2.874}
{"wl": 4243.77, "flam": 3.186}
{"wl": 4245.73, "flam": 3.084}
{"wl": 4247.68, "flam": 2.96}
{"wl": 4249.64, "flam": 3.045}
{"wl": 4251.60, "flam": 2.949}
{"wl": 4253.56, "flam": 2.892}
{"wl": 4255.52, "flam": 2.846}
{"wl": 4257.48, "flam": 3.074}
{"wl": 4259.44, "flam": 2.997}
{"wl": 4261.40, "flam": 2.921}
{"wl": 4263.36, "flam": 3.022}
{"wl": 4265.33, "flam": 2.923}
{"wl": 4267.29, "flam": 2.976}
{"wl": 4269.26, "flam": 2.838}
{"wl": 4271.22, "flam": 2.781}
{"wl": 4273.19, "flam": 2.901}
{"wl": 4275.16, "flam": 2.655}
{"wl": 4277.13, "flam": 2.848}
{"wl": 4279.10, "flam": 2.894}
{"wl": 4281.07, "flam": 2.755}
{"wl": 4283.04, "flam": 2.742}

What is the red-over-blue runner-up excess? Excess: -0.24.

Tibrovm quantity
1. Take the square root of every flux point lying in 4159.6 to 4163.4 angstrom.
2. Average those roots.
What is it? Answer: 1.61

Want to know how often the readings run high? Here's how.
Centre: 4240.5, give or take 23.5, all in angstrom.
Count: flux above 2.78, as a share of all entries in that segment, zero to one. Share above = 0.6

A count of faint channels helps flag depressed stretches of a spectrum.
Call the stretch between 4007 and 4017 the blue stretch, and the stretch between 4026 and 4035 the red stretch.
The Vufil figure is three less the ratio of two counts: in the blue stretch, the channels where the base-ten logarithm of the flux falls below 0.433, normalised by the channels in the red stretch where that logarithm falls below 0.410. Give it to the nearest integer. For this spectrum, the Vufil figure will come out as 3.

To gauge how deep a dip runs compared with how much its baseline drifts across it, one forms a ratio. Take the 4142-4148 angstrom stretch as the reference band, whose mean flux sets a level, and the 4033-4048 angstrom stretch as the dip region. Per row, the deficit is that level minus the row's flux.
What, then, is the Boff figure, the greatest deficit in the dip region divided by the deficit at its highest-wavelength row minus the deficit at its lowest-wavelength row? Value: 1.2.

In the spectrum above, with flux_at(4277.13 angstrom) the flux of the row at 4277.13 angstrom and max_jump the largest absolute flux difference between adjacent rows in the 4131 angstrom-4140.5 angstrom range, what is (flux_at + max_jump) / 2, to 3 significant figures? 1.56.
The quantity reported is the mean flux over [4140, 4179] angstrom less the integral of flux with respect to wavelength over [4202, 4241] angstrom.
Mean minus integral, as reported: -105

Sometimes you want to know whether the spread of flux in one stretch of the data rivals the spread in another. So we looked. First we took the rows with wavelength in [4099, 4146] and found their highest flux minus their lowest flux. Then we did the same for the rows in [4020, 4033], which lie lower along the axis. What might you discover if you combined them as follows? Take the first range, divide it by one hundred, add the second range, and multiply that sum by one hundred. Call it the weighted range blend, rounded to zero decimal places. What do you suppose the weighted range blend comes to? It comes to 43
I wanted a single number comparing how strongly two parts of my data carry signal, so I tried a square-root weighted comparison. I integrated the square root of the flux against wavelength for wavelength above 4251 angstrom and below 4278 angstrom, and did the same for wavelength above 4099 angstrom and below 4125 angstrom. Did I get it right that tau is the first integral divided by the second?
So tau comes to 1.09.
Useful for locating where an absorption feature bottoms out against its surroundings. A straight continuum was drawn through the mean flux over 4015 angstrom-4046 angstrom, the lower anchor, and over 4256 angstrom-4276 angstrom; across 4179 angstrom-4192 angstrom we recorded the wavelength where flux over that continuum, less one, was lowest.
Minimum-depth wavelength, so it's 4179.77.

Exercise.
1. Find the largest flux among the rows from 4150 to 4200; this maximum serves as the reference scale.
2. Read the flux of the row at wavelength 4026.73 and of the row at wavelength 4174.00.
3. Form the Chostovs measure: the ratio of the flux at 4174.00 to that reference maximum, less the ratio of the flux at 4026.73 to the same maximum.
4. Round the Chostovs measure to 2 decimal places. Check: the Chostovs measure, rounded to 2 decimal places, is -0.20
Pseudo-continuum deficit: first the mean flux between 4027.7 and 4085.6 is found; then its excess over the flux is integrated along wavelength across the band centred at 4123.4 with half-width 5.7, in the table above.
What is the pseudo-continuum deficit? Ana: -1.7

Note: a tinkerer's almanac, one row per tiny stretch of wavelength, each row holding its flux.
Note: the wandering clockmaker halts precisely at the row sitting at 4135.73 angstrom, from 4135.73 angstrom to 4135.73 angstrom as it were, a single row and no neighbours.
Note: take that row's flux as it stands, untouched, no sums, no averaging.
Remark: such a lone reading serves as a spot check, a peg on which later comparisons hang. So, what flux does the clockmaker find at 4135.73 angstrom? 2.716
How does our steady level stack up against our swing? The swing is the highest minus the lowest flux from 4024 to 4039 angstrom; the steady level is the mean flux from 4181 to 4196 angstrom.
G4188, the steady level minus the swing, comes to 2.15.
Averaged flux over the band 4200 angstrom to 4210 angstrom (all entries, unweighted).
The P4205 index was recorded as 2.79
